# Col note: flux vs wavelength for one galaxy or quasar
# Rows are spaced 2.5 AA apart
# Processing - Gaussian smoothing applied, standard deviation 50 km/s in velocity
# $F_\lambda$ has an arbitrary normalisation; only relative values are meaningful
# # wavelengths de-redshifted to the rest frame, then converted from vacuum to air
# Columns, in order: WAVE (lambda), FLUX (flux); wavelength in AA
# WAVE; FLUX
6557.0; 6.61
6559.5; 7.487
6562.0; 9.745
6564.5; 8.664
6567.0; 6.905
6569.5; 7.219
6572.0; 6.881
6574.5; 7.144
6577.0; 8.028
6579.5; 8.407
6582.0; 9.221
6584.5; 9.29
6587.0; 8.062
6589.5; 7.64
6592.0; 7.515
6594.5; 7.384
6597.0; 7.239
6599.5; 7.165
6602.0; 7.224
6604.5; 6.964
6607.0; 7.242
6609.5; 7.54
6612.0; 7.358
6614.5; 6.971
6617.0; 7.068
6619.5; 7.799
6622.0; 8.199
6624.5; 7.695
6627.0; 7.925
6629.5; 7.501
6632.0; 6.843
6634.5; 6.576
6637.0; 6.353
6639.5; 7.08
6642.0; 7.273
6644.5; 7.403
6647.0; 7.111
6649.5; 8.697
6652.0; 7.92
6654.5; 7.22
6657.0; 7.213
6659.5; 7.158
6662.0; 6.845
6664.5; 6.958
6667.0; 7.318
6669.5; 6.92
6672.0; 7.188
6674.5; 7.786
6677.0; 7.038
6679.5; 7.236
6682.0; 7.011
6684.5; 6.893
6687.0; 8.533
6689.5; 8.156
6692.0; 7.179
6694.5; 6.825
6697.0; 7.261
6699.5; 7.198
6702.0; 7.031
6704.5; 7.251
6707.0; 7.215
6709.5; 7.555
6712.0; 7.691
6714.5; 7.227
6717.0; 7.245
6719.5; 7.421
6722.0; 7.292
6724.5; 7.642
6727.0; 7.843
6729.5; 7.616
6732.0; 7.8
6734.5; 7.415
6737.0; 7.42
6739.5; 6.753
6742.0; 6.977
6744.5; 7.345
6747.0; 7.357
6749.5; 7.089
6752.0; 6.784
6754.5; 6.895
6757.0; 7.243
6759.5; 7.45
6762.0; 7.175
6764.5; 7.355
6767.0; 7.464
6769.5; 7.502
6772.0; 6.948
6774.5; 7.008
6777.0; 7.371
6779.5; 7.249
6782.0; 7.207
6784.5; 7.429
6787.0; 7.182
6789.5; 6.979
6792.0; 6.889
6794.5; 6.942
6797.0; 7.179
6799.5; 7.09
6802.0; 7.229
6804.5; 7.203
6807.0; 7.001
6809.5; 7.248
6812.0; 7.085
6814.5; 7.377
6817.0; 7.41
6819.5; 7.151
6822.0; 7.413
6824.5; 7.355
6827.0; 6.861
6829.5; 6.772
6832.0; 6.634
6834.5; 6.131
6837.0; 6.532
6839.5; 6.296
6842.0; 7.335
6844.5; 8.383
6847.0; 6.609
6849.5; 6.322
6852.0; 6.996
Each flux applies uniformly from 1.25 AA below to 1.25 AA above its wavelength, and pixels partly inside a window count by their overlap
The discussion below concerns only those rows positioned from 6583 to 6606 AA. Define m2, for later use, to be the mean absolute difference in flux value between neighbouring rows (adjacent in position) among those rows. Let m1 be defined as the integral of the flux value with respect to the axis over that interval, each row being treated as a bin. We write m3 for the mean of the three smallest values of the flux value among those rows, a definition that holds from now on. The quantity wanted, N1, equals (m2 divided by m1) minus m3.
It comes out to -7.1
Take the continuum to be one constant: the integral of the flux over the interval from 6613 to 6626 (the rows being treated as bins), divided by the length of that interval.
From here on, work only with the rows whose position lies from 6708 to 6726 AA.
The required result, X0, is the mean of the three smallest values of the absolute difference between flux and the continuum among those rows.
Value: 0.08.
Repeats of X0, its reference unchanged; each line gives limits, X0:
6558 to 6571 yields 0.35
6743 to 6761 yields 0.17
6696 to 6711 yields 0.20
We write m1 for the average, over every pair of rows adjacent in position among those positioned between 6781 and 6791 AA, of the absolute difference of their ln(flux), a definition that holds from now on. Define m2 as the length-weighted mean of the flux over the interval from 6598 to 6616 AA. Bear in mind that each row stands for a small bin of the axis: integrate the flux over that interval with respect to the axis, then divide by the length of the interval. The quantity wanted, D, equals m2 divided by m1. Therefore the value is 233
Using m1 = 0.031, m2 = 7.21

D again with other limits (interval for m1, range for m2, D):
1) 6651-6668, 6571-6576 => 199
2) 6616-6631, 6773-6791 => 121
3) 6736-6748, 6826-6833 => 150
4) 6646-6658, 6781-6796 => 73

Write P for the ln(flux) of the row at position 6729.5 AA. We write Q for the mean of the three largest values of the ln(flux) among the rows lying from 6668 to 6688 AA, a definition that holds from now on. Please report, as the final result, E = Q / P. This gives 1.01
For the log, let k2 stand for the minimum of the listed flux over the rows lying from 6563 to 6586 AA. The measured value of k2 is 6.881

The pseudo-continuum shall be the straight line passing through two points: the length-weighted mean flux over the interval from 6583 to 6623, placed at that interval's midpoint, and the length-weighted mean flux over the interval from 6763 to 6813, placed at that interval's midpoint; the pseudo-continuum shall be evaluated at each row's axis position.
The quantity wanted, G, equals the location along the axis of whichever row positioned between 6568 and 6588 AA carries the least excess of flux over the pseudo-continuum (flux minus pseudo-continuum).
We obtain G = 6572.0 AA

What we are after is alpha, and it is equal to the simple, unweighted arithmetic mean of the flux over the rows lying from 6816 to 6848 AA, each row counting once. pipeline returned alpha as 6.99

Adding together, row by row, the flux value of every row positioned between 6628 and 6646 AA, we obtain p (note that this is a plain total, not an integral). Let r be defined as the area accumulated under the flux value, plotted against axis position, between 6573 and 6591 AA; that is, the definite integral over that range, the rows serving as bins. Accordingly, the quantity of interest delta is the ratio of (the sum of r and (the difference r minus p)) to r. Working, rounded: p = 49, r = 148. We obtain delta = 1.67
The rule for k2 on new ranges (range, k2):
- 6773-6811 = 6.889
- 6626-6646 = 6.353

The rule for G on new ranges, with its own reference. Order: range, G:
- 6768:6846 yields 6834.5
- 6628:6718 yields 6637.0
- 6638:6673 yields 6662.0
